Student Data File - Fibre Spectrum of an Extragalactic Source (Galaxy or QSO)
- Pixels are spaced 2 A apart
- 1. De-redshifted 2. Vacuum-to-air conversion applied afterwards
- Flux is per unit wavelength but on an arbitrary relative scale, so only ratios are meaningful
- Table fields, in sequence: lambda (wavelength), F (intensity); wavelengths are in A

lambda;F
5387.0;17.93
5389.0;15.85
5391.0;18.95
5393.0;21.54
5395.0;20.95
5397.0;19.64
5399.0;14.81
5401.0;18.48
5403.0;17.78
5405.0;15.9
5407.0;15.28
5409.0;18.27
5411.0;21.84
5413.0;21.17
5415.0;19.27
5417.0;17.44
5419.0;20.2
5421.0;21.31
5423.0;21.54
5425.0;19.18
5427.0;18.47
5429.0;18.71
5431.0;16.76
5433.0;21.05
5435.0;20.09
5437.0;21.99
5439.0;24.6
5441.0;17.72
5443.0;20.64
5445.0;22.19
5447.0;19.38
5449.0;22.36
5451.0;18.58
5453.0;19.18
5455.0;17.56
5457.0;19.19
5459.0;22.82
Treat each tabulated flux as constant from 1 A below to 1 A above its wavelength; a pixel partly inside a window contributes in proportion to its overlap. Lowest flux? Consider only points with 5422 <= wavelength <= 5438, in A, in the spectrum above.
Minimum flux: 16.76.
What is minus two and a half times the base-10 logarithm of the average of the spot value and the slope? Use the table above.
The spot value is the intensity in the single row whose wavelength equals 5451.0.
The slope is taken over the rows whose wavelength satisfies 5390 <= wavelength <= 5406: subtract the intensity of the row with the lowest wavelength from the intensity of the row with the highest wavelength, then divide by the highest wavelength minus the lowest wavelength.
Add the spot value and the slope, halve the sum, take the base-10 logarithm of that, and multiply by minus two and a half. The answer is -2.41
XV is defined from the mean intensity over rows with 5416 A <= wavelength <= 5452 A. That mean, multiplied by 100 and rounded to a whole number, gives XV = 2012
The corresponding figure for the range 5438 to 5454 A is 2058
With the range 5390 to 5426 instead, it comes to 1909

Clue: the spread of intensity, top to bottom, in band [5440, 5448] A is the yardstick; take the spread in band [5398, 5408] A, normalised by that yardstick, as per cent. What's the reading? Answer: 82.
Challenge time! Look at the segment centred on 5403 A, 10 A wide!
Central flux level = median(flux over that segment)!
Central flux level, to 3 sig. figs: 15.9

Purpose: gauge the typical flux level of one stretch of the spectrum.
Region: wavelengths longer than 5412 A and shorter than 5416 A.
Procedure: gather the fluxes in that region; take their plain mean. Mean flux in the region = 20.2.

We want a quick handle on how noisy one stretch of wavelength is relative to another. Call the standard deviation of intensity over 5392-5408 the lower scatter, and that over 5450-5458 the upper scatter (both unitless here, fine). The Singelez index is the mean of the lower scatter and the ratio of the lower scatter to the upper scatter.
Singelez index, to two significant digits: 3.0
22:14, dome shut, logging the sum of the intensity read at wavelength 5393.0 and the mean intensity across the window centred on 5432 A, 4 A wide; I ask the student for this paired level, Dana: 40.4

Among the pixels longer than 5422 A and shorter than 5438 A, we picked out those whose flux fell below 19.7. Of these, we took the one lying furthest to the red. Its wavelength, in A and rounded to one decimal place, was 5431.0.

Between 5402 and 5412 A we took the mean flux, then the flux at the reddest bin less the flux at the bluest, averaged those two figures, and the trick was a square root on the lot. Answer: 3.31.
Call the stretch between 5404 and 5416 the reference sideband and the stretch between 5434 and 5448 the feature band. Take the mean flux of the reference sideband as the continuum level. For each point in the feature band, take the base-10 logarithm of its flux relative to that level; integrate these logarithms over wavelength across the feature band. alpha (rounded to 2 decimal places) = 0.69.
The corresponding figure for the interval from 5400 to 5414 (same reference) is -0.12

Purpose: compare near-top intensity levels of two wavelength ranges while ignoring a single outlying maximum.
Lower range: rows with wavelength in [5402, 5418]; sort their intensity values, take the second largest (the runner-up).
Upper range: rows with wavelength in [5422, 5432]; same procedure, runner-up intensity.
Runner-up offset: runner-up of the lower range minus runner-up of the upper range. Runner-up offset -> 2.0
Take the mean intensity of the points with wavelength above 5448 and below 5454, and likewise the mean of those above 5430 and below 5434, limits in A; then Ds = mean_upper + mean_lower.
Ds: 38.9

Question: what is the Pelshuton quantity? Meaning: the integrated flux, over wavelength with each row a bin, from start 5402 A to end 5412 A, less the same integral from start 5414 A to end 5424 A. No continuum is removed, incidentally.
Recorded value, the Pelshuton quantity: -21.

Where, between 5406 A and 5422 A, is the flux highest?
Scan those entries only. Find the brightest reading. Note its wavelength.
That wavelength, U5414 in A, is 5411.0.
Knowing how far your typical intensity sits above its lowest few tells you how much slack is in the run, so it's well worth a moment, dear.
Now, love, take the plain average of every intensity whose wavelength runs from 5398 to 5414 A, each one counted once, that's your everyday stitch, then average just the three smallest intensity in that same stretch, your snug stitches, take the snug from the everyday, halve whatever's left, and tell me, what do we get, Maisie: 1.3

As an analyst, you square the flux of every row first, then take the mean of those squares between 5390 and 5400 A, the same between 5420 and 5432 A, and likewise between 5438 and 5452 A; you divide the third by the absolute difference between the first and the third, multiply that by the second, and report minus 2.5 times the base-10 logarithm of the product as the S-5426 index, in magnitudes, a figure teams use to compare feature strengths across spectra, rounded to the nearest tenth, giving -8.5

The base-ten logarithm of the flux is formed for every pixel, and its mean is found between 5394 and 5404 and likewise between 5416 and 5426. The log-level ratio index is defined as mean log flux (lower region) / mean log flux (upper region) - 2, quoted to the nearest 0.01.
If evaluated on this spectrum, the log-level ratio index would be -1.03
